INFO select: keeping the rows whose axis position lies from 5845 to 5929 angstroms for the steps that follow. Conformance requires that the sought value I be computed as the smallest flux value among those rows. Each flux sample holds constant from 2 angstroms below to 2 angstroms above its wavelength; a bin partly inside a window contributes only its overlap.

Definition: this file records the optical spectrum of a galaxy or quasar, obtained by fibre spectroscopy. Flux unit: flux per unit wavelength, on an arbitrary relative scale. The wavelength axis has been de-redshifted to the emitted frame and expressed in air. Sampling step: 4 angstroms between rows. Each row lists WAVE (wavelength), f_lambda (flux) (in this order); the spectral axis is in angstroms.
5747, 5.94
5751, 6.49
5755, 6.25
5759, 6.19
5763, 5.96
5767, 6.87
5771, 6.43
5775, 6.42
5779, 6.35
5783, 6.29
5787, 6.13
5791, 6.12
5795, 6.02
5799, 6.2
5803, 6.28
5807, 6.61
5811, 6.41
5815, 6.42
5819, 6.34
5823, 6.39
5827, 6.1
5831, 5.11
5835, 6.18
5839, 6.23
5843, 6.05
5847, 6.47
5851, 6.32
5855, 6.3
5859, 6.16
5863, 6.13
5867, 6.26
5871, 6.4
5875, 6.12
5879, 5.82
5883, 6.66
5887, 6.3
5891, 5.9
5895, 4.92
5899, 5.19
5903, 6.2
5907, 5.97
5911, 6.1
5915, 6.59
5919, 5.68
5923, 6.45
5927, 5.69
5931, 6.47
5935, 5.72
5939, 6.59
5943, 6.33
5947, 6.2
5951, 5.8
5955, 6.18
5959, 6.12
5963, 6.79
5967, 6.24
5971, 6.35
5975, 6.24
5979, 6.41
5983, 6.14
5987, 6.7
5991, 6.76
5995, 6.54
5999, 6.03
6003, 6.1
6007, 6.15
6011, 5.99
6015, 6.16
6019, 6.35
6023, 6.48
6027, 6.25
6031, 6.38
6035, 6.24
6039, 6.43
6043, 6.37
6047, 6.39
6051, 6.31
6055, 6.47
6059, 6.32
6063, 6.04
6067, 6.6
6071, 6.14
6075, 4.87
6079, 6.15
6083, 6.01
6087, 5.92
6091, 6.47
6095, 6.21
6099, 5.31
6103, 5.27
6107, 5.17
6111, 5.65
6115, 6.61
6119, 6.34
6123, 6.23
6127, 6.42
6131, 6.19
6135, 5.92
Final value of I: 4.92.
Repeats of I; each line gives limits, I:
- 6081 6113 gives 5.17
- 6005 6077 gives 4.87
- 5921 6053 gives 5.69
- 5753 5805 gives 5.96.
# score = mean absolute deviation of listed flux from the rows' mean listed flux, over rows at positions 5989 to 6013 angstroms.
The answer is 0.26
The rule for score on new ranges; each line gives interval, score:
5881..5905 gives 0.54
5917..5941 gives 0.40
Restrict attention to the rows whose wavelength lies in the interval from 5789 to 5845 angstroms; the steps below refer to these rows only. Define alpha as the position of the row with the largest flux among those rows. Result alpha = 5807 angstroms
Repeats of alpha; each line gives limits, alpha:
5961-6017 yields 5963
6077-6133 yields 6115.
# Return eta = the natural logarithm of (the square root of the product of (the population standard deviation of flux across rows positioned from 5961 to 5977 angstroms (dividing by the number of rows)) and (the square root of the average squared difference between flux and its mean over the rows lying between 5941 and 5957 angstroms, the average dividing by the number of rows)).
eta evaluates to -1.6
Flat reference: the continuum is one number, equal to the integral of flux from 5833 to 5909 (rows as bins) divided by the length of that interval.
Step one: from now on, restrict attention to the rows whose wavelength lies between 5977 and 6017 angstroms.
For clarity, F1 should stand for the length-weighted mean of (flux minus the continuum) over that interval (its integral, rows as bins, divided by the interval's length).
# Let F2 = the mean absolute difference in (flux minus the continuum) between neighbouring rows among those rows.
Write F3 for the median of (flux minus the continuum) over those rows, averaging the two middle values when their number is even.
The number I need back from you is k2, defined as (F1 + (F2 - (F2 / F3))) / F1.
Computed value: -13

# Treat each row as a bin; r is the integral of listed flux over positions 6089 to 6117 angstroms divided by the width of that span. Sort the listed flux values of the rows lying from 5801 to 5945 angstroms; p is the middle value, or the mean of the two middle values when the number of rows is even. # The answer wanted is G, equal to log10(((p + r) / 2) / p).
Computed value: -0.015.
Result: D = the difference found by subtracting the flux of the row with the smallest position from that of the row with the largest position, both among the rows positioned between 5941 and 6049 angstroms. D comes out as 0.06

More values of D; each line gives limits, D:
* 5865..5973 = 0.09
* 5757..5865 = -0.06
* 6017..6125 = -0.12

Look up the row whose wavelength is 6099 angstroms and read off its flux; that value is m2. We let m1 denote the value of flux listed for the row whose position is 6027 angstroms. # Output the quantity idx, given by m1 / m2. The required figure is 1.18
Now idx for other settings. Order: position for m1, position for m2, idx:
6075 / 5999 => 0.81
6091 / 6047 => 1.01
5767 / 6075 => 1.41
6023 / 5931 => 1.00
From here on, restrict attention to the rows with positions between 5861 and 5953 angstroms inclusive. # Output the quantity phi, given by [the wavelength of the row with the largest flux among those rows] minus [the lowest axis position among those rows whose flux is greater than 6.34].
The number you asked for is 12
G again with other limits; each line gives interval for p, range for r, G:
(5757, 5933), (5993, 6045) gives 0.002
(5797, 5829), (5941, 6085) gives -0.004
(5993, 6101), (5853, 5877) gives 0.000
